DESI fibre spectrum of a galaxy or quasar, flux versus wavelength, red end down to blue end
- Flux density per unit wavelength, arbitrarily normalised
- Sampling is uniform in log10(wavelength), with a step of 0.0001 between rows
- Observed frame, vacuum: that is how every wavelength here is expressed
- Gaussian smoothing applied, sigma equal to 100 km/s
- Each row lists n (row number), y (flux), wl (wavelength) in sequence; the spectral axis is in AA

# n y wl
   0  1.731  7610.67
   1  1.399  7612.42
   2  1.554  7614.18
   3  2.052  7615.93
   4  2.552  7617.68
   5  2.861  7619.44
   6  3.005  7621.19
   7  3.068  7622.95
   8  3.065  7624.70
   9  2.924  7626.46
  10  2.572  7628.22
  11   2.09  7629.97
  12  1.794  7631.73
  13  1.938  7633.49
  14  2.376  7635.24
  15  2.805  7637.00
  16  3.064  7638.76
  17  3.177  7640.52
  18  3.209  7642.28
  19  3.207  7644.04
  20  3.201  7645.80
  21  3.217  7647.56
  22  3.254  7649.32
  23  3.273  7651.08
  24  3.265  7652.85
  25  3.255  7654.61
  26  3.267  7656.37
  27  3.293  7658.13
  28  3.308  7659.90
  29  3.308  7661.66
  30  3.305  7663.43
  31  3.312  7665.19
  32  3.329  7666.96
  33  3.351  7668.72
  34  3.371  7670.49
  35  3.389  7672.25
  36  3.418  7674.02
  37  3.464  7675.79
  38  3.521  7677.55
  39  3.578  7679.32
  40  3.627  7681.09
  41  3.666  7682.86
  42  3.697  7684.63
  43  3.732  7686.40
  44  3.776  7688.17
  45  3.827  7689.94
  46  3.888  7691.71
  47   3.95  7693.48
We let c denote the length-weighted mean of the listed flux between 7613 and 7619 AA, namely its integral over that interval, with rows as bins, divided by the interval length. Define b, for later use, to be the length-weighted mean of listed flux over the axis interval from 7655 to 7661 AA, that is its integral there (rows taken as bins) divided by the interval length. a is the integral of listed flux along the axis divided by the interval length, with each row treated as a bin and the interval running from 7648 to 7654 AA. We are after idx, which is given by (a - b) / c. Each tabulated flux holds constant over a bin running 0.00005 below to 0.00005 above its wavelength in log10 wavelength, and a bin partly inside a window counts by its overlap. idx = 0.0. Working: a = 3.26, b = 3.3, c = 2.08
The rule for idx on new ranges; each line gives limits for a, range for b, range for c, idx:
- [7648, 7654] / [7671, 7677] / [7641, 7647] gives -0.1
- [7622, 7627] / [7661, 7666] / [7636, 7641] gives -0.1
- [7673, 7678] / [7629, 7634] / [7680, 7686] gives 0.4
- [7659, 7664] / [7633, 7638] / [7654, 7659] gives 0.3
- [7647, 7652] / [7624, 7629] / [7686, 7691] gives 0.1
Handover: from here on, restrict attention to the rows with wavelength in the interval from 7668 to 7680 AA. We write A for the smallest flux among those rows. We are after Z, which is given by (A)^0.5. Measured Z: 1.83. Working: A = 3.351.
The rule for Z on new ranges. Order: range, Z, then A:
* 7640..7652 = 1.78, 3.177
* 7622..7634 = 1.34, 1.794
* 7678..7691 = 1.89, 3.578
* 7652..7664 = 1.80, 3.255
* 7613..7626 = 1.25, 1.554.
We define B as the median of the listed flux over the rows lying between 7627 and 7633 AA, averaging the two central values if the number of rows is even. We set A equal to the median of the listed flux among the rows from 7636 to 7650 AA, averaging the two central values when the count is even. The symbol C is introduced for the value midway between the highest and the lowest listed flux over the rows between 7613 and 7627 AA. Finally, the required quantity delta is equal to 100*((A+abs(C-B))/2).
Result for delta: 171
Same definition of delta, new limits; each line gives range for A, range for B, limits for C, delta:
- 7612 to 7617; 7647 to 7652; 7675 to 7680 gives 91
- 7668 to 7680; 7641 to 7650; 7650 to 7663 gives 175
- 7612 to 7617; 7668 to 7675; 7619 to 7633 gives 125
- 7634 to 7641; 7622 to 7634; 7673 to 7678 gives 192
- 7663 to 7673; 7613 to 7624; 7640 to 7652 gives 193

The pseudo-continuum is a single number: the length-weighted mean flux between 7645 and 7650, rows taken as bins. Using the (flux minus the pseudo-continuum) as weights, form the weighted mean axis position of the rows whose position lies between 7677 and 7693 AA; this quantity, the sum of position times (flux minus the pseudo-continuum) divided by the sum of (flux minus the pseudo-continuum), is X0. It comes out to 7685.7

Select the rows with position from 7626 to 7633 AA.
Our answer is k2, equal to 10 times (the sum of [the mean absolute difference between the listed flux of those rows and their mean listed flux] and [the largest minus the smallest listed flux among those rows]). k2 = 15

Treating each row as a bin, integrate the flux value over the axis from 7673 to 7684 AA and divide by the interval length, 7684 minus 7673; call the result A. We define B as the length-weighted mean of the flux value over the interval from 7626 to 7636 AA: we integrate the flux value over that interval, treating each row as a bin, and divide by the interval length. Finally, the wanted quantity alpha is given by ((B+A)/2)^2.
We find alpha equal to 8.4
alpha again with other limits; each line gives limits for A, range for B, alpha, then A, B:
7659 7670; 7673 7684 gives 11.8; 3.32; 3.5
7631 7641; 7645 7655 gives 8.3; 2.51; 3.2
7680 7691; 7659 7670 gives 12.4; 3.72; 3.3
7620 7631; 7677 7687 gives 10.3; 2.78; 3.6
